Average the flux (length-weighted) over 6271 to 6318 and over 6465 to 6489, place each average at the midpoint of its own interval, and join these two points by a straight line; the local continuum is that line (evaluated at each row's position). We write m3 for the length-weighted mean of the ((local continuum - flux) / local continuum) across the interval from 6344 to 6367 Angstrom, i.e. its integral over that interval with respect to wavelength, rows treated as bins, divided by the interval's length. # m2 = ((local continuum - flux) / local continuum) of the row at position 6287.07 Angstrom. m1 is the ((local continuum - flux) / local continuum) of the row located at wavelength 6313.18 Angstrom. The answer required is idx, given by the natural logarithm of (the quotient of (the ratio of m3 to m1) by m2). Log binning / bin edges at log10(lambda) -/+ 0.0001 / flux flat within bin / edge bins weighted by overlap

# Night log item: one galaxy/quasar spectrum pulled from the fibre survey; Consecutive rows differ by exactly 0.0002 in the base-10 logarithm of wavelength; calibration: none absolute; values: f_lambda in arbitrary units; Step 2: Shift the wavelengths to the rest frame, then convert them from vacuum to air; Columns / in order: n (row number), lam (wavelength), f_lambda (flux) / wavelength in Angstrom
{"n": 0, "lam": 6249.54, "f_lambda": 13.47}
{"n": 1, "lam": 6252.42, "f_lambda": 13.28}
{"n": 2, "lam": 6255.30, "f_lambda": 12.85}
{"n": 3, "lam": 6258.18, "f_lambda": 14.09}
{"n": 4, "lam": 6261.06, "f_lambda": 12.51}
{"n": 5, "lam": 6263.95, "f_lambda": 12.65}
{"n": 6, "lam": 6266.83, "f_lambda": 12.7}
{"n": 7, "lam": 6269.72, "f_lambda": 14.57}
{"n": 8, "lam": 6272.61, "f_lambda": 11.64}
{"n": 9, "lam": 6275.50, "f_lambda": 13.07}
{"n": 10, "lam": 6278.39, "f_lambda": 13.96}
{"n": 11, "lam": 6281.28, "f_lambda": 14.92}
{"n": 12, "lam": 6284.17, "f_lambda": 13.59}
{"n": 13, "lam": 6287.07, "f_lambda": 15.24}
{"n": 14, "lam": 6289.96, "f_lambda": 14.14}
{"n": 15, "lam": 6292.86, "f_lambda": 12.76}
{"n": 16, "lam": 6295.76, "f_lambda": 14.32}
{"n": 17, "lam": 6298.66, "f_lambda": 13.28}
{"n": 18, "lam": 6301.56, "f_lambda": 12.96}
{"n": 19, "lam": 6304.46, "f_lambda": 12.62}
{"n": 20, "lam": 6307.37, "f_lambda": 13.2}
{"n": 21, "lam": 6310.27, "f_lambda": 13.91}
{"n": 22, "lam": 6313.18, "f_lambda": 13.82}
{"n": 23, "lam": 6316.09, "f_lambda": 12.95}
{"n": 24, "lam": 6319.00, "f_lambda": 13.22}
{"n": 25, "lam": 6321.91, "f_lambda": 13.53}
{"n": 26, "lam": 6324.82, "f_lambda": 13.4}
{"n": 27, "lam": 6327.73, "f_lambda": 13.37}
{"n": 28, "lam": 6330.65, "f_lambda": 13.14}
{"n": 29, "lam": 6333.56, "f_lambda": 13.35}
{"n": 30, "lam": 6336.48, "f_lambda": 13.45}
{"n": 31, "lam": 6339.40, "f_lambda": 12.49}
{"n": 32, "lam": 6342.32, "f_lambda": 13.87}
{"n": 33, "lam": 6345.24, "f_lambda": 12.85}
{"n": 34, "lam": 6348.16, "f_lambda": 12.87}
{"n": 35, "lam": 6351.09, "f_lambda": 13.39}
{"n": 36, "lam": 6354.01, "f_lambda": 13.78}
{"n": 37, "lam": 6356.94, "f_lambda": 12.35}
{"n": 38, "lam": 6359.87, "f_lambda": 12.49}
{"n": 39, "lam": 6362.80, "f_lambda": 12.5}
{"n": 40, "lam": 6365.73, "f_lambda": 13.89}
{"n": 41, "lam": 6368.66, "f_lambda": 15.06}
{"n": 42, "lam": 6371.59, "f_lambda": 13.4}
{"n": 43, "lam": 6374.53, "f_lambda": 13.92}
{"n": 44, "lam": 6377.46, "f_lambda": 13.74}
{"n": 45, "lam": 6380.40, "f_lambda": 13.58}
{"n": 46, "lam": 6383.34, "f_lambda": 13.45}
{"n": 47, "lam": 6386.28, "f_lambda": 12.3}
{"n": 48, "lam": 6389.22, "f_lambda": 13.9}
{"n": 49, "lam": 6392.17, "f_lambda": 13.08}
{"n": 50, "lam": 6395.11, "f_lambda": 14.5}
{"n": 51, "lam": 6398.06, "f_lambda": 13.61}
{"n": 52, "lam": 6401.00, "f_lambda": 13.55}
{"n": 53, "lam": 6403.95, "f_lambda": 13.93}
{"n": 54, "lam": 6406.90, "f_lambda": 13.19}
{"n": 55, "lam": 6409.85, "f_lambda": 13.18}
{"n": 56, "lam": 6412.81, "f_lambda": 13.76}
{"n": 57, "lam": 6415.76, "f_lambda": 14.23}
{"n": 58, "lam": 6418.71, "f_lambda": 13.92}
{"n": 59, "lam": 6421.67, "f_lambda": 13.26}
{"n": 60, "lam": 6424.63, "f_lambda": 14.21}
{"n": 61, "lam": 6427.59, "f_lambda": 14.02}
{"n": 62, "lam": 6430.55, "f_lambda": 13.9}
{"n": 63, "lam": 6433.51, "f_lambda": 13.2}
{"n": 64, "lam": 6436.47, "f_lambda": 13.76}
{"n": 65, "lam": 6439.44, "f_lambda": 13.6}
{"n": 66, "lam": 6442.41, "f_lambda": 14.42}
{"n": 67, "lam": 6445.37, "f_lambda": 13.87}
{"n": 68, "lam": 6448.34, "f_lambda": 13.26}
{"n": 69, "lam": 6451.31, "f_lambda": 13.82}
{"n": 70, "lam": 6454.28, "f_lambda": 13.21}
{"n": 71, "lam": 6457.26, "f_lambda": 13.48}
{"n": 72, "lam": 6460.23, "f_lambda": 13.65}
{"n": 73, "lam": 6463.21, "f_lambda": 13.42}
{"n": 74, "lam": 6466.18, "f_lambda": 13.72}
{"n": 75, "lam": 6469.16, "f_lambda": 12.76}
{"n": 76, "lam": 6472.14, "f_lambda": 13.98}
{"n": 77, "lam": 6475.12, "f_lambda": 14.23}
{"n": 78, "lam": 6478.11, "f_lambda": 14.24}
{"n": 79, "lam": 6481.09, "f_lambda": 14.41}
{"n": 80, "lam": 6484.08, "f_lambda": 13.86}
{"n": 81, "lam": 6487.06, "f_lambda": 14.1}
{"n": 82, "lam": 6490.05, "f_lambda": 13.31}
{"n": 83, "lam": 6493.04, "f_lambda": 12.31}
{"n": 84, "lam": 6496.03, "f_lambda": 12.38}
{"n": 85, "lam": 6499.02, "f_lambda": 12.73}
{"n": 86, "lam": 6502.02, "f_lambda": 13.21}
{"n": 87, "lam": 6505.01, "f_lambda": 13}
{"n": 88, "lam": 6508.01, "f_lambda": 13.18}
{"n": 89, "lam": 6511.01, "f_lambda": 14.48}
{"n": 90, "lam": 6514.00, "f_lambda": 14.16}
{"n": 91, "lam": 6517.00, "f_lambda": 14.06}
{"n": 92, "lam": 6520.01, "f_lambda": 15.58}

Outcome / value 3.0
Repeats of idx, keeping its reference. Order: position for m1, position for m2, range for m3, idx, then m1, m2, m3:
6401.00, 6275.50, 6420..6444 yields 0.6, 0.01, 0.03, 0.001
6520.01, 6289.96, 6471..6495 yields 0.6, -0.11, -0.05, 0.010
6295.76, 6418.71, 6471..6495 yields 2.8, -0.06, -0.01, 0.010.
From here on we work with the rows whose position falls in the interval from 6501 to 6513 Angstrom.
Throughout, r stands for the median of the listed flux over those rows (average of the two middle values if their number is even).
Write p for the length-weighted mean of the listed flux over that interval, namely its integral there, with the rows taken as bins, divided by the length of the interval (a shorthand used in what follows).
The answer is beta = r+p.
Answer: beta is 26.7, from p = 13.5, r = 13.2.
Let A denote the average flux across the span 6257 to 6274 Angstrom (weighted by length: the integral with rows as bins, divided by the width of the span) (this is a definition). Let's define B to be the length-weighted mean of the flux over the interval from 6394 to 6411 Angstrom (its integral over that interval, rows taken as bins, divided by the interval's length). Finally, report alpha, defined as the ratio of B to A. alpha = 1.05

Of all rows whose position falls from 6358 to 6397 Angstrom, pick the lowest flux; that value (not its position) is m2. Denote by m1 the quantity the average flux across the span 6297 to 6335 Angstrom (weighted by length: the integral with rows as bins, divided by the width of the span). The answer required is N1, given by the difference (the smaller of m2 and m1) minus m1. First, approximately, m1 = 13.3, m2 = 12.3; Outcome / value -1.00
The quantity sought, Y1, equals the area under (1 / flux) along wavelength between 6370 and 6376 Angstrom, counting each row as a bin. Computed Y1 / 0.44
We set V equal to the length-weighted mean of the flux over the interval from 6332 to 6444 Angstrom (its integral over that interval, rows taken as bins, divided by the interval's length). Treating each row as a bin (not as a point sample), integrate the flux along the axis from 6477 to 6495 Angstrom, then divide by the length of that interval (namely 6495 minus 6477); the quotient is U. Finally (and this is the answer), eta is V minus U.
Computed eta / -0.14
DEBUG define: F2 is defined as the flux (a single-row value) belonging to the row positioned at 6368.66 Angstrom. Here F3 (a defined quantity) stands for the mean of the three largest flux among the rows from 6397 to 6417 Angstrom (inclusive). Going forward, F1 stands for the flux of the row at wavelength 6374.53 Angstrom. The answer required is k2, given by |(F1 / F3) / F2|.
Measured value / 0.066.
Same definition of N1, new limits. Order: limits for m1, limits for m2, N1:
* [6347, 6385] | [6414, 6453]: -0.22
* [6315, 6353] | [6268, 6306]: -1.59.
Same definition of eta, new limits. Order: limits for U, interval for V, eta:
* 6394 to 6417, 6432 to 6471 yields -0.17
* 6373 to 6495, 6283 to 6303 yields 0.11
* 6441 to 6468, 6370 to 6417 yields -0.06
